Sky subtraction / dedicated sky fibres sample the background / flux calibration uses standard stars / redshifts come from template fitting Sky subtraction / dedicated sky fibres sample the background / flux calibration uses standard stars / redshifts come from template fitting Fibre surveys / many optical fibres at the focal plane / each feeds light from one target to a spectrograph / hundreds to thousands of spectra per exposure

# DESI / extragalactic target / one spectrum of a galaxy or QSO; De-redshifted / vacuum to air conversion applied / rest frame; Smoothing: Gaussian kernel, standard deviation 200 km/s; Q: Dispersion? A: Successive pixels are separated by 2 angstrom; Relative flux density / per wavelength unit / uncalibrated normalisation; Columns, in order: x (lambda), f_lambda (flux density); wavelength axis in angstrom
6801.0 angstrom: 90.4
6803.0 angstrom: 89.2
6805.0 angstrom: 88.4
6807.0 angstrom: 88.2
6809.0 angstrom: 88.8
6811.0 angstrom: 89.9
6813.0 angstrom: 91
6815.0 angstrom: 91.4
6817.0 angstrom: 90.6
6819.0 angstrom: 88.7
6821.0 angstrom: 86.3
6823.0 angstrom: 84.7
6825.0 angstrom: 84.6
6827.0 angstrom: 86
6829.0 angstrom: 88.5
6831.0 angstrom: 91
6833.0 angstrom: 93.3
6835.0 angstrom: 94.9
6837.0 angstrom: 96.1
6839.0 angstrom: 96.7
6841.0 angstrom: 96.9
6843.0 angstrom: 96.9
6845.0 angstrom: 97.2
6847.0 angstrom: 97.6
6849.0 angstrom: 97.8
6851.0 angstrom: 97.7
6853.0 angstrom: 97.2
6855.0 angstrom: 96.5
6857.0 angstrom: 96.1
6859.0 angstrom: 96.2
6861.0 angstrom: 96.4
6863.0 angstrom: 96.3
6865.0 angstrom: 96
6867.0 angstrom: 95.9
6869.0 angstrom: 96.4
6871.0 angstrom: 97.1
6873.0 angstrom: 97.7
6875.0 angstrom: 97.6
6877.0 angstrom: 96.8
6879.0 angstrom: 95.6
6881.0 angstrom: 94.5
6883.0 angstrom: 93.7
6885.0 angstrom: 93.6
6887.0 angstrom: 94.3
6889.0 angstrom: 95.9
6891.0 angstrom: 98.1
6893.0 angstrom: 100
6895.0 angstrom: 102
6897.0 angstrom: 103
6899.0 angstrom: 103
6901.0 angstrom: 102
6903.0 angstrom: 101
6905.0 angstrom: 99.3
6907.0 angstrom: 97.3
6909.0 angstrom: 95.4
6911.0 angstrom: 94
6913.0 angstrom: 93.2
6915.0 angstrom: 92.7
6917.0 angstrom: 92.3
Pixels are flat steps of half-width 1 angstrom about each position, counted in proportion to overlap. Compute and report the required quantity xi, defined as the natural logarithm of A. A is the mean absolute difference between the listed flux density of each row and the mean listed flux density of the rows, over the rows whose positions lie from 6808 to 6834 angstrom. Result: 0.8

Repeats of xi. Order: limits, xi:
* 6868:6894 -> 0.4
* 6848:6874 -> -0.5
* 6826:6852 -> 1.1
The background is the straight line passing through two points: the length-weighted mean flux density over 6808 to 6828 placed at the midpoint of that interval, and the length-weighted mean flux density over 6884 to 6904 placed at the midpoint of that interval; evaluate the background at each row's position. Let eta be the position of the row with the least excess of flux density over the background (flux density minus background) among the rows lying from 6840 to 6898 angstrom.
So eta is 6885.0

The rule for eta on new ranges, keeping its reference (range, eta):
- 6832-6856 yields 6855.0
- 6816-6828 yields 6825.0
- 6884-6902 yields 6885.0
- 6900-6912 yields 6911.0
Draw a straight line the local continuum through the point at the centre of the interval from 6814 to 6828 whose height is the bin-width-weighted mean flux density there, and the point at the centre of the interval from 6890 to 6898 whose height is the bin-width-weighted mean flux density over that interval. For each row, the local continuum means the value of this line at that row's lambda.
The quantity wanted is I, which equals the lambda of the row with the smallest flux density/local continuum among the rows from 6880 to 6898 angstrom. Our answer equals 6885.0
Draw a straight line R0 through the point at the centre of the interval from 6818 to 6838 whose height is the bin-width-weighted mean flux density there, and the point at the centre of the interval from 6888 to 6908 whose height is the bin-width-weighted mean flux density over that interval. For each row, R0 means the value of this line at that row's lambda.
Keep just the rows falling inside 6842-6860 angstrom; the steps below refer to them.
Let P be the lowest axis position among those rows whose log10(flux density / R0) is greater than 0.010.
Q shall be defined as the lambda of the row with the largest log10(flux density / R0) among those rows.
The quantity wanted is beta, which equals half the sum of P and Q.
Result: 6845 angstrom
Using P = 6843.0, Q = 6847.0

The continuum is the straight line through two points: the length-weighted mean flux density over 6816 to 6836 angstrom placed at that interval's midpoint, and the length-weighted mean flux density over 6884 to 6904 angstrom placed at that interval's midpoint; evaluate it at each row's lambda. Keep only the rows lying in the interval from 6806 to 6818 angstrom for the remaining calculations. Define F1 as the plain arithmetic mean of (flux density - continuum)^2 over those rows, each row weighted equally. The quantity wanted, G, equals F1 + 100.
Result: 111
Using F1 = 11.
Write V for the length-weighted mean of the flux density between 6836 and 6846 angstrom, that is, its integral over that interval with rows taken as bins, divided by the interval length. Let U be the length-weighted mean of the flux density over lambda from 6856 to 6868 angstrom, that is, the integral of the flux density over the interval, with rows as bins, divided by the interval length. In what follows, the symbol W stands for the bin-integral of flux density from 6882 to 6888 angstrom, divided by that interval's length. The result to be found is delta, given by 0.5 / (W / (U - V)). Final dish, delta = 0.00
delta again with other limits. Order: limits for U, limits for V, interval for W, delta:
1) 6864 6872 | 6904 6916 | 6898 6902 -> 0.01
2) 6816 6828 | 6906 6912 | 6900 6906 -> -0.04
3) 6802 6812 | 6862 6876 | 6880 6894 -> -0.04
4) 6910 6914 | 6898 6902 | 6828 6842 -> -0.05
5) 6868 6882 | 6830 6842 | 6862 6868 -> 0.01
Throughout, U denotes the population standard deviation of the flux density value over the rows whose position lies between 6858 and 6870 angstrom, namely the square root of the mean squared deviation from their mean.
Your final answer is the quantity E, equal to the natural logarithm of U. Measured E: -1.7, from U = 0.2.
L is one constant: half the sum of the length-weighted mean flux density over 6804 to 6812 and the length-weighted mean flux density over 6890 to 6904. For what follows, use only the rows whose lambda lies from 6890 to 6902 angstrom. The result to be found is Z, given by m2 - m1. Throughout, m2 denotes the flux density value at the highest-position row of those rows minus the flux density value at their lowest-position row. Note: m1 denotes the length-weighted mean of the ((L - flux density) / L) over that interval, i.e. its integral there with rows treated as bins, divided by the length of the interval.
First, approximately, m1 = -0.066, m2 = 4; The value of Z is 4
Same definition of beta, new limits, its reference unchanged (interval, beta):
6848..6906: 6849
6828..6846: 6836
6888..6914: 6897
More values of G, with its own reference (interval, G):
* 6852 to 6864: 108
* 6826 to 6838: 113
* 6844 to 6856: 124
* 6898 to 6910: 111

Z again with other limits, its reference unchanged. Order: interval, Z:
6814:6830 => -3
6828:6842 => 8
